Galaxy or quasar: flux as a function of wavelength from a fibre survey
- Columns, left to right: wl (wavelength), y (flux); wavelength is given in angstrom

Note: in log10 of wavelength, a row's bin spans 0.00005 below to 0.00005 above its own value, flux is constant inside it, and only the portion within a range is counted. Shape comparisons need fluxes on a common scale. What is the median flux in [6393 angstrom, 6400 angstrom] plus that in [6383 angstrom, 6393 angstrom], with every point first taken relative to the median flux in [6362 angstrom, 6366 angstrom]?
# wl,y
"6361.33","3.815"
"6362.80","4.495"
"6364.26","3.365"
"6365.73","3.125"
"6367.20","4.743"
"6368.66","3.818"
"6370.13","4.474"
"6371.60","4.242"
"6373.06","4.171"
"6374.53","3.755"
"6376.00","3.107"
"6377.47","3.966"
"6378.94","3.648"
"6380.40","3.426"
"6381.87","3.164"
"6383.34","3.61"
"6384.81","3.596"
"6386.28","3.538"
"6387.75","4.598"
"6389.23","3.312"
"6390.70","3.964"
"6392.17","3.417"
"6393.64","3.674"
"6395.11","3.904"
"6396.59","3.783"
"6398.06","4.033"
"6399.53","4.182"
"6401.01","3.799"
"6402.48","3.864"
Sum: 2.23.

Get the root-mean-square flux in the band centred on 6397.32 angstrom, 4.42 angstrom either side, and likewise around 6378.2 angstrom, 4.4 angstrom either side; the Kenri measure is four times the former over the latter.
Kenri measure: 4.4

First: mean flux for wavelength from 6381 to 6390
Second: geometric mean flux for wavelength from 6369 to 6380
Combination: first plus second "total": 7.5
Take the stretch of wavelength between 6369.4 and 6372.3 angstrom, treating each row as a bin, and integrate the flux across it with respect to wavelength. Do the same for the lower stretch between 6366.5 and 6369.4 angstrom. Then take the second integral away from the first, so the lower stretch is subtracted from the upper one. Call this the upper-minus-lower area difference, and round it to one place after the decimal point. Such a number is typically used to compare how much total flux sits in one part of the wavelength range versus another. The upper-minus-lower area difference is 0.2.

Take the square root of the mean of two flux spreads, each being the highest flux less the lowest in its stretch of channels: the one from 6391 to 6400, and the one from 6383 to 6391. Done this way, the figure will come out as 1.01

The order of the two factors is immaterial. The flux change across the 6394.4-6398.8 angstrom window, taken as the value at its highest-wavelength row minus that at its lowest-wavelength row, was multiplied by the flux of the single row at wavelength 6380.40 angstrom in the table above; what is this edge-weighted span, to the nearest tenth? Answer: 0.4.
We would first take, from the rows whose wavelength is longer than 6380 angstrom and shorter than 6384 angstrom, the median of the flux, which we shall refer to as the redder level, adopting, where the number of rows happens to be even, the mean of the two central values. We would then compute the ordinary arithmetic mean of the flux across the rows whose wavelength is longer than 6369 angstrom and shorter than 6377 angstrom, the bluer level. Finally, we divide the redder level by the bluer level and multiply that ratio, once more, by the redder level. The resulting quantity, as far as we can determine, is 3.0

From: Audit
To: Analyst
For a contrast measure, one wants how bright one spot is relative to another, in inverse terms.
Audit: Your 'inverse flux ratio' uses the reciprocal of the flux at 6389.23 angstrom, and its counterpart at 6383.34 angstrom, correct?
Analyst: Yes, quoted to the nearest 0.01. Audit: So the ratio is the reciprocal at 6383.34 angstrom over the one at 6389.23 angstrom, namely 0.92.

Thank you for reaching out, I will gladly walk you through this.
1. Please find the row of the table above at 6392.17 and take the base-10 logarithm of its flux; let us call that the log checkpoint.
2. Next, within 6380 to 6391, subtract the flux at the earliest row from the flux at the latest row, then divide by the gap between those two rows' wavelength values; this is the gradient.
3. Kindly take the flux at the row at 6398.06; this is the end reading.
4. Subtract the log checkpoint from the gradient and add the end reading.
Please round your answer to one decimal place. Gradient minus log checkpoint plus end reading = 3.6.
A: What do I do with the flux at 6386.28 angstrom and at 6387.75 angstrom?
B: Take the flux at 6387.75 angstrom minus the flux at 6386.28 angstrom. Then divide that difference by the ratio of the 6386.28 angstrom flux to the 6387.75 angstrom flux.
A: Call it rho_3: 1.4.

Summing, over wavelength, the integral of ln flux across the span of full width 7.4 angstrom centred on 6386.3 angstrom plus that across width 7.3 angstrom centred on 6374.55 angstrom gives 19.48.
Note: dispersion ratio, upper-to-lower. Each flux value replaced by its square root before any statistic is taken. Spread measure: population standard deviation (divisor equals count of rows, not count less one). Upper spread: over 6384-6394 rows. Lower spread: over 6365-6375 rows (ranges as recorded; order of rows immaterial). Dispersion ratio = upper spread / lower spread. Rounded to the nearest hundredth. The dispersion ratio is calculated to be 0.81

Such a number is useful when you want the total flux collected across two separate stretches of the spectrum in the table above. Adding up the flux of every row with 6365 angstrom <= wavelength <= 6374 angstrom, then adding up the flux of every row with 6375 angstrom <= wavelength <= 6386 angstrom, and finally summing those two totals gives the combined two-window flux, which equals 49.1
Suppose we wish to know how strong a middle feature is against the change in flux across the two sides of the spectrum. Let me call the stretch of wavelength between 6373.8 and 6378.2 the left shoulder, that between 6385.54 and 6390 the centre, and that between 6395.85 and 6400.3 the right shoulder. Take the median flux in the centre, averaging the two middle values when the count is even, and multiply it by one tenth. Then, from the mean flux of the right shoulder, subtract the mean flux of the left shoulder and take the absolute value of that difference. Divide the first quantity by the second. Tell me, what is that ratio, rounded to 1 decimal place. 0.9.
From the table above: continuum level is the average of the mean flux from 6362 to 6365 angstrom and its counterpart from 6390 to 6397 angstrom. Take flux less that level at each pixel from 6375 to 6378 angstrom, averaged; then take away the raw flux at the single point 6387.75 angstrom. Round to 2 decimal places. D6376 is -4.90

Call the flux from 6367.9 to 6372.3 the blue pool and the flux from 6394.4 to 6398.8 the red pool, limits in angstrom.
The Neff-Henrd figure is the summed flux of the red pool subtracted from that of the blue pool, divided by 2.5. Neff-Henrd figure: 0.3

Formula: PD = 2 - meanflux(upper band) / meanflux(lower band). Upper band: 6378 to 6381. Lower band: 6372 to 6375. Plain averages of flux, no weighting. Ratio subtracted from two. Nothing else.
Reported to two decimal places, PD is 1.11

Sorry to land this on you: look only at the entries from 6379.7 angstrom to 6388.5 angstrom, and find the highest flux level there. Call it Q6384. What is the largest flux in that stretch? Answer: 4.598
